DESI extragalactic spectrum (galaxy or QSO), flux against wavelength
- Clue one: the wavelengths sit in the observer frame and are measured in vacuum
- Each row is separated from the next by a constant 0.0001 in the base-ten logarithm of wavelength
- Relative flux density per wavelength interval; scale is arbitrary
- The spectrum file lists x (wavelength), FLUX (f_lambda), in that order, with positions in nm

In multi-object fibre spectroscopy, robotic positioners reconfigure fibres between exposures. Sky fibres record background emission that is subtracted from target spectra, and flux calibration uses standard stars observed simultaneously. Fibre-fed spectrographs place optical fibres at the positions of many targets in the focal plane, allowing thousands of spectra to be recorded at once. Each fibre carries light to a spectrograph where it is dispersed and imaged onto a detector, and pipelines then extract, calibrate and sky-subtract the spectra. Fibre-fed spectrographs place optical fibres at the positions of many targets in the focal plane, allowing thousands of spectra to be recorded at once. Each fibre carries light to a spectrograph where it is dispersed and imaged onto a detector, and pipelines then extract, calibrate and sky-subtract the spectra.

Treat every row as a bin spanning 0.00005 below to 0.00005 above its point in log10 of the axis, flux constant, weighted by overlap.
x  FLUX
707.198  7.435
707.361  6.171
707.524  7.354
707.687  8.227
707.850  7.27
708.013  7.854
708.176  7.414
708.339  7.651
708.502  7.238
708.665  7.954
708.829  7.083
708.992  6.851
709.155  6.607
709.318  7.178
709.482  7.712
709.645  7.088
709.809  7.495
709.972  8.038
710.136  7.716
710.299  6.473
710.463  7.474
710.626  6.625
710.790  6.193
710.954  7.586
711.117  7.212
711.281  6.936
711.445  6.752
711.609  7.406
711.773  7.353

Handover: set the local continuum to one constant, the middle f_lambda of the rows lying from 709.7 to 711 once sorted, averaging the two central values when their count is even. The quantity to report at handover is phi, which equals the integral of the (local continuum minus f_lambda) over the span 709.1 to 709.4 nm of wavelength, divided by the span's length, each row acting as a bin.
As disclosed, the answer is 0.57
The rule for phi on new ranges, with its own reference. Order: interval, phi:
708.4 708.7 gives -0.06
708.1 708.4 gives -0.04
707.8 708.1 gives -0.11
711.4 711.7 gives 0.36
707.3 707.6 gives 0.69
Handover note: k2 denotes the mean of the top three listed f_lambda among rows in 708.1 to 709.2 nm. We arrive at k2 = 7.67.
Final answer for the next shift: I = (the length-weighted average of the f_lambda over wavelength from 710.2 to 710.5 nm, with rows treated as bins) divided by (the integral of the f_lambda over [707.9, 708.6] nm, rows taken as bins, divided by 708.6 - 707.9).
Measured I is 0.92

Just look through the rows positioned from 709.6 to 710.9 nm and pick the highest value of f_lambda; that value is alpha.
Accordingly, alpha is 8.038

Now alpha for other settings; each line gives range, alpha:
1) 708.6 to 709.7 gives 7.954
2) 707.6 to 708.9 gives 8.227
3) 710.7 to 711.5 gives 7.586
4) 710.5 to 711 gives 7.586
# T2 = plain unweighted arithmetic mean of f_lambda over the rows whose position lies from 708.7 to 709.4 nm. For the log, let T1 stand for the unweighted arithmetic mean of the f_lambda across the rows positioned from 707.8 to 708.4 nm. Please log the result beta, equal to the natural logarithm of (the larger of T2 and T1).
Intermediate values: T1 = 7.5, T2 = 6.93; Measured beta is 2.02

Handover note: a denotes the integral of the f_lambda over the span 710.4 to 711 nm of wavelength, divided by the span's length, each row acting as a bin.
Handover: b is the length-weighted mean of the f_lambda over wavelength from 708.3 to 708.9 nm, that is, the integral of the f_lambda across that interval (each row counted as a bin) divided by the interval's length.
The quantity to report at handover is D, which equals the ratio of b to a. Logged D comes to 1.08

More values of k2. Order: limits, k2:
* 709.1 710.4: 7.82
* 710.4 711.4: 7.42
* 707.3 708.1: 7.81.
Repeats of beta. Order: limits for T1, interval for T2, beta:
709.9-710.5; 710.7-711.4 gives 2.00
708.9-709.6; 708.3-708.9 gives 2.01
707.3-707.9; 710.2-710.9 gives 1.98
